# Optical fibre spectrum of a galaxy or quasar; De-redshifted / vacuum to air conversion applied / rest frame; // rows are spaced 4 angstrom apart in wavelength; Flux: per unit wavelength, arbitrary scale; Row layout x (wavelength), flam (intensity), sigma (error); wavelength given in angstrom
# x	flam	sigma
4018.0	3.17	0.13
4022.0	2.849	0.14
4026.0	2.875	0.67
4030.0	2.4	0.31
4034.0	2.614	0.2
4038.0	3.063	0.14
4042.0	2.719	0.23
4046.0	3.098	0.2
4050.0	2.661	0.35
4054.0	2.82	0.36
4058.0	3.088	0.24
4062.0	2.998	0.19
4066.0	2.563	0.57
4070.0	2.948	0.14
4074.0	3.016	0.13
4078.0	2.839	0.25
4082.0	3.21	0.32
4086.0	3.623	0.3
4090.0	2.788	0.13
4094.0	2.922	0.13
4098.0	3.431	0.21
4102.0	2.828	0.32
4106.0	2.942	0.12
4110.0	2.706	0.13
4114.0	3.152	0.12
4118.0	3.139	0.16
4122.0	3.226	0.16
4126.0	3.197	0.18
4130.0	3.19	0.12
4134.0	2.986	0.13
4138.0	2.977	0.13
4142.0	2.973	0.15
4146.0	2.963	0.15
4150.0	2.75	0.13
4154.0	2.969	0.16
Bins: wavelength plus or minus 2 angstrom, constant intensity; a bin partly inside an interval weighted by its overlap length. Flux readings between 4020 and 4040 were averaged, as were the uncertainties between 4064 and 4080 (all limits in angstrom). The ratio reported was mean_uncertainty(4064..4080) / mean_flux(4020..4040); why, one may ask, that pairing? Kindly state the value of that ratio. 0.10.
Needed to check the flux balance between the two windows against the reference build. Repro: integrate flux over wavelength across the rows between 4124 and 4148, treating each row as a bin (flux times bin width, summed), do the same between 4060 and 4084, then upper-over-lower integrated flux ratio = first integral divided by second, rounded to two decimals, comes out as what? 1.04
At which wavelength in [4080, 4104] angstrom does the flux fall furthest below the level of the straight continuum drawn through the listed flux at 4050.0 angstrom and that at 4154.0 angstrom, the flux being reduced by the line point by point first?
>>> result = 4090.0 angstrom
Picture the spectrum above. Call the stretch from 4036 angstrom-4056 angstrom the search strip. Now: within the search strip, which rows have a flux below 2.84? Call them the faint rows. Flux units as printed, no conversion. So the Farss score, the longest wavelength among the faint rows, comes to 4054.0 angstrom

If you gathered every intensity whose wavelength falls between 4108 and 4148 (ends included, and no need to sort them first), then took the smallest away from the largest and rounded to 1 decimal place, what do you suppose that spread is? 0.5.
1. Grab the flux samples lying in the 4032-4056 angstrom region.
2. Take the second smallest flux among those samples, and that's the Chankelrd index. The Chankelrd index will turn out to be 2.661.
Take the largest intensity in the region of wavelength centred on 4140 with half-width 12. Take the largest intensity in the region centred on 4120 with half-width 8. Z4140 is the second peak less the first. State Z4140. 0.04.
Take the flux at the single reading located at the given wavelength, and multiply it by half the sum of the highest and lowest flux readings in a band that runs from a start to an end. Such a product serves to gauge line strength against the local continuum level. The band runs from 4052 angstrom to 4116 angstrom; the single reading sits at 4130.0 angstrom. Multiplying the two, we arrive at 9.87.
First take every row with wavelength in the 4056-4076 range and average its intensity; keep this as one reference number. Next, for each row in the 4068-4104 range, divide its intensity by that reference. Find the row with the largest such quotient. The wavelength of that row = 4086.0 angstrom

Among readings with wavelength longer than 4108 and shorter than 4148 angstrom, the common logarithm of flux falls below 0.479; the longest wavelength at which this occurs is 4146.0 angstrom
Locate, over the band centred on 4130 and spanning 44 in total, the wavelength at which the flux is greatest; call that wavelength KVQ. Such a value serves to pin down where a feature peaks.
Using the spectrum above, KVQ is 4122.0 angstrom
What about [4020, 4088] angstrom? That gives 4086.0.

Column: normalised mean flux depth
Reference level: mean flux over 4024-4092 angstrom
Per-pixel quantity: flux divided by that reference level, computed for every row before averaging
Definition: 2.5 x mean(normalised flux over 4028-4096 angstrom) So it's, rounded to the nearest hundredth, 2.50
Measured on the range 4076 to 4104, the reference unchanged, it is 2.66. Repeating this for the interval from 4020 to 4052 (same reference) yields 2.40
